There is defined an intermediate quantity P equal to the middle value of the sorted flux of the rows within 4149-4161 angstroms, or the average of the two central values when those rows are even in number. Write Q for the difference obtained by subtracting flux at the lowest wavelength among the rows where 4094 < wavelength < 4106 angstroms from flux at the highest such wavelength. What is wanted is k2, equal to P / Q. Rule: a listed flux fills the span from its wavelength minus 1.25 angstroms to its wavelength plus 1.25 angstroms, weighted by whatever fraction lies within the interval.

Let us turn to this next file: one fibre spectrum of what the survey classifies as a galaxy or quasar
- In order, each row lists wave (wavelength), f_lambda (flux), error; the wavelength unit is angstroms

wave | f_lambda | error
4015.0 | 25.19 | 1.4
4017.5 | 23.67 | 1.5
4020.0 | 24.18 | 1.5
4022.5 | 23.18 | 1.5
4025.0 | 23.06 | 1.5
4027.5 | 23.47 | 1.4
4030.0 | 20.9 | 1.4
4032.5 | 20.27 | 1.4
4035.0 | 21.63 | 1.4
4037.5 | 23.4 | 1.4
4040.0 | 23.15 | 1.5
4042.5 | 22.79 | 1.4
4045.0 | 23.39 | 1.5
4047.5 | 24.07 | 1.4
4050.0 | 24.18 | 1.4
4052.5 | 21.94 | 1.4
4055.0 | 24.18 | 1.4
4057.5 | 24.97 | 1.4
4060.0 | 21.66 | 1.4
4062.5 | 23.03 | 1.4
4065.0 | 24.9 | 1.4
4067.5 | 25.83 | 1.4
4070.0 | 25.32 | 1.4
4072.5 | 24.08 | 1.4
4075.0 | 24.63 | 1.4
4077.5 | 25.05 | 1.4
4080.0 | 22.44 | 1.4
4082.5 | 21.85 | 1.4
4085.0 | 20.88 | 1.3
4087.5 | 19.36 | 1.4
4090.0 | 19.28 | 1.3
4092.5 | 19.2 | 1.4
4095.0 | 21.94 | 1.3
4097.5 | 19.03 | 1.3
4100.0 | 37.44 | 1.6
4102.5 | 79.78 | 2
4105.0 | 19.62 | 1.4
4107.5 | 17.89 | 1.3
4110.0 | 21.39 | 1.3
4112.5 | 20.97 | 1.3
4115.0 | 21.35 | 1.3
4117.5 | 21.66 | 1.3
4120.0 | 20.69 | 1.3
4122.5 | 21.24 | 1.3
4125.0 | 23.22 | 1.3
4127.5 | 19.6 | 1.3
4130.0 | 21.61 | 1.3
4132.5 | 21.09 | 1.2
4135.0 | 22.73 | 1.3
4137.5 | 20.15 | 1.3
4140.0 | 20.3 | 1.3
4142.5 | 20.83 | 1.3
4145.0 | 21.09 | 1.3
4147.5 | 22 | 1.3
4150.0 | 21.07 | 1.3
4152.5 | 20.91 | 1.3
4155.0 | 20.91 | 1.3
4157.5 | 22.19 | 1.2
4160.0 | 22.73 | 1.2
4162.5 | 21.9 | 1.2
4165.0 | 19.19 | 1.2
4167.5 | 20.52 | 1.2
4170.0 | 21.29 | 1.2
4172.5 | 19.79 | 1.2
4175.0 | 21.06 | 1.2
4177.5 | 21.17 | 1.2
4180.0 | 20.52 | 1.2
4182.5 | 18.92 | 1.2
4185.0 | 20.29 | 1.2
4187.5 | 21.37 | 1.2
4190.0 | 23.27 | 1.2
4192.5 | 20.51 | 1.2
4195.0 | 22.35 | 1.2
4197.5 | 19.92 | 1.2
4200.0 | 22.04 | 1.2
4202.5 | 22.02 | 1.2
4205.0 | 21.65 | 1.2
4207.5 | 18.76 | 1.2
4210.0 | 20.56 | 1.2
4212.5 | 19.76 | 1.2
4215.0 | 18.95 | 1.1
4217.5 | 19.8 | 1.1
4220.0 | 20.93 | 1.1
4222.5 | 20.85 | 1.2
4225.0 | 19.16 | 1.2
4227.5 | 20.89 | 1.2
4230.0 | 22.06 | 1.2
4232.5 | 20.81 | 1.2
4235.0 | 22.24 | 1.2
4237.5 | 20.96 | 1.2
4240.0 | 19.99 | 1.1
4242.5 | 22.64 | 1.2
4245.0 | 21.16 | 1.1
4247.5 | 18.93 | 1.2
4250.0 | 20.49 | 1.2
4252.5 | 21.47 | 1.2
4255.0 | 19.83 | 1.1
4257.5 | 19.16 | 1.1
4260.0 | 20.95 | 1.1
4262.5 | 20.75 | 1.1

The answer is -9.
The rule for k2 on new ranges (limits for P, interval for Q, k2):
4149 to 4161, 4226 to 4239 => 301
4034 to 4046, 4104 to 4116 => 13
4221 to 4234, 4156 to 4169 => -12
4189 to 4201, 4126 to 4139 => 40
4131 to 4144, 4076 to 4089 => -4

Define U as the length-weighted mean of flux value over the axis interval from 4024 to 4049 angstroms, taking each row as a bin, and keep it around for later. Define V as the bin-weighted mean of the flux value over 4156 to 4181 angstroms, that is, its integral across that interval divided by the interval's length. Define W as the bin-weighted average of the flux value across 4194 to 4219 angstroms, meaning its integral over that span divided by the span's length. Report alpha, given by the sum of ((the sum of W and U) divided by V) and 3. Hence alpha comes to 5.05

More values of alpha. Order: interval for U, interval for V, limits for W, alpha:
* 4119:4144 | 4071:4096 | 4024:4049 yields 5.00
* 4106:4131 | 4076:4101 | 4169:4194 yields 4.85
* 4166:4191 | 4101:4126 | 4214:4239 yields 4.54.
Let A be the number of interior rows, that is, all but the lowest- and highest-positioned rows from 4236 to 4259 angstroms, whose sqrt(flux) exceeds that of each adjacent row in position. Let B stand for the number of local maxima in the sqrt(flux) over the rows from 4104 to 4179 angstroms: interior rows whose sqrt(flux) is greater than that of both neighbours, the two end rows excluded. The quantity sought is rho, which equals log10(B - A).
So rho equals 0.78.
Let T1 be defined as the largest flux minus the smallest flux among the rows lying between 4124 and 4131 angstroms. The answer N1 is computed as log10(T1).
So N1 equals 0.56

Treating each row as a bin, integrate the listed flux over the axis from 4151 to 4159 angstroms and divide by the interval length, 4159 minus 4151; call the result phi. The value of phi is 21.4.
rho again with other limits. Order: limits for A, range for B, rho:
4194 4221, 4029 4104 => 0.60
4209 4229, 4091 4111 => 0.00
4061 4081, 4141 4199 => 0.60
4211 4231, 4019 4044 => 0.00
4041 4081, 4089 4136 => 0.30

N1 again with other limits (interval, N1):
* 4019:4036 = 0.59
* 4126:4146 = 0.50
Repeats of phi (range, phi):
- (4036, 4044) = 23.1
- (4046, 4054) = 23.4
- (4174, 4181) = 20.9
